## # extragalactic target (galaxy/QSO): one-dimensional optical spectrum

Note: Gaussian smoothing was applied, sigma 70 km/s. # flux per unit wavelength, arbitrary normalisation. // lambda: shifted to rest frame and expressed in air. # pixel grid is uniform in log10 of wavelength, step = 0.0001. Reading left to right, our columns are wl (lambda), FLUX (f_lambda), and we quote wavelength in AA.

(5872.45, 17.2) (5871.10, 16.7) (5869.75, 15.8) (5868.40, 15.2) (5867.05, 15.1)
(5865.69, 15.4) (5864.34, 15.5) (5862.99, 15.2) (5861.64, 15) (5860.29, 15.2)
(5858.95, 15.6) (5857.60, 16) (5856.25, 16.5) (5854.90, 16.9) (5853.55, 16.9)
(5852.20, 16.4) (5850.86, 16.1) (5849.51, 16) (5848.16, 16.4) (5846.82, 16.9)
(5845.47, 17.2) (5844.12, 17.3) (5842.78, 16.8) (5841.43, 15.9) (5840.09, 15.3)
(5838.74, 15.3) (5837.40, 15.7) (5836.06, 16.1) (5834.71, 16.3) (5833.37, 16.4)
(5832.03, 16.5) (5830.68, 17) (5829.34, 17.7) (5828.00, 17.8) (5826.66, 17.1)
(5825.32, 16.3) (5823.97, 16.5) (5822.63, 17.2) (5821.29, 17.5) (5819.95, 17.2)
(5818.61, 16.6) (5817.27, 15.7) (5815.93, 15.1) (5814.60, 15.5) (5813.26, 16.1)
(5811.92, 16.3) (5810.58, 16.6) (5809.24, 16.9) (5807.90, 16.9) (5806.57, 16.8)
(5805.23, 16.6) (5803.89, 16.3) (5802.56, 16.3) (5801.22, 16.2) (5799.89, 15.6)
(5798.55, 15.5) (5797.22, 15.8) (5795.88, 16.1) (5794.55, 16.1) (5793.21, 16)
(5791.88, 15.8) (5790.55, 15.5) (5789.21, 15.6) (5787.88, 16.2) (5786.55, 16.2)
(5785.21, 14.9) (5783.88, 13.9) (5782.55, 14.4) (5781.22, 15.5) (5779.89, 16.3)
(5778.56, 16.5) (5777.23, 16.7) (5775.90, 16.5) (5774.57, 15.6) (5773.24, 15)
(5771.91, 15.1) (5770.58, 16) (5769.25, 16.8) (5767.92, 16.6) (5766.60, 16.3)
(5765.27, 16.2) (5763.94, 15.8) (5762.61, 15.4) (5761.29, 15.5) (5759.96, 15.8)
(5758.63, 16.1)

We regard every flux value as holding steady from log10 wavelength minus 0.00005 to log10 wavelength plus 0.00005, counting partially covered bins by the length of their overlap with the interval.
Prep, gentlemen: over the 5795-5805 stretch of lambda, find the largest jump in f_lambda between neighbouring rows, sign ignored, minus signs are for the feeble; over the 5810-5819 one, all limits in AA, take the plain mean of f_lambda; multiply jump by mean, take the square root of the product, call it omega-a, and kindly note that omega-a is 3.1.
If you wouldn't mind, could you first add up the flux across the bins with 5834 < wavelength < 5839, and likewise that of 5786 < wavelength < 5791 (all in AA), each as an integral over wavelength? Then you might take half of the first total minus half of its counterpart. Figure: 0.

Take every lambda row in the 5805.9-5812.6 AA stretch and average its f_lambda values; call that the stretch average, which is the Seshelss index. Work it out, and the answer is 16.7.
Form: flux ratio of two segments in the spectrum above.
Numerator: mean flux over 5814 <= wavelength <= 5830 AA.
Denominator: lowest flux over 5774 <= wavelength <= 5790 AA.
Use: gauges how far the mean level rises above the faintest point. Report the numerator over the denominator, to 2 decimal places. 1.20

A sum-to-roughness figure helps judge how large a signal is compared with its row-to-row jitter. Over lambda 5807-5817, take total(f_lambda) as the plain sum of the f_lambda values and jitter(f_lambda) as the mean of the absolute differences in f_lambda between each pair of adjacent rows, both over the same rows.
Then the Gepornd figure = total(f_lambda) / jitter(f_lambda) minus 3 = 375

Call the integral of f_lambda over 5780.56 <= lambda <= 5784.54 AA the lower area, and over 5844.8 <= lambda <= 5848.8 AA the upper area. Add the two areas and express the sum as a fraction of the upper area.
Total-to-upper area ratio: 1.86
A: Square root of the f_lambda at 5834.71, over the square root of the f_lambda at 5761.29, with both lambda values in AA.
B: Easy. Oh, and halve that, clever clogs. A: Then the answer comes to 0.513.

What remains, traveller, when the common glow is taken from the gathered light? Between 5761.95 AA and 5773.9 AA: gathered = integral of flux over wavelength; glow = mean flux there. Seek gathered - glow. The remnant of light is 174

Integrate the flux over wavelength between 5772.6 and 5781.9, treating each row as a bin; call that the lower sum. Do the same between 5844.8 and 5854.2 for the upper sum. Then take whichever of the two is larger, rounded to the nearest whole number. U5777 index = 156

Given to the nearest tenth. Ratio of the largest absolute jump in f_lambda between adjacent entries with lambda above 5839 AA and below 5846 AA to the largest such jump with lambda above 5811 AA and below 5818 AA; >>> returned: 1.5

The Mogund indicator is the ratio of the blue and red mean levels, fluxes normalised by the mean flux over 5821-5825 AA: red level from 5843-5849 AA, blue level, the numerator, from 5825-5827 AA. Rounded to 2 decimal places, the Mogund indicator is 0.99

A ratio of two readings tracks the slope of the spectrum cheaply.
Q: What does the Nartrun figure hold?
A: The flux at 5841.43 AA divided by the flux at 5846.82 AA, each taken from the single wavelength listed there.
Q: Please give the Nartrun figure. 0.94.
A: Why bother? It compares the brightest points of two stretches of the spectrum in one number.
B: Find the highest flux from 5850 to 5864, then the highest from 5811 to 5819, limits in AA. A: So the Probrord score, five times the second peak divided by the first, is 4.91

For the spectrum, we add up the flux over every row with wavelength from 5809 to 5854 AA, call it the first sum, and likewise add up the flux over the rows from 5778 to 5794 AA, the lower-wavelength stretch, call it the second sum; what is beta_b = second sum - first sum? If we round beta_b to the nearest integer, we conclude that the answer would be -374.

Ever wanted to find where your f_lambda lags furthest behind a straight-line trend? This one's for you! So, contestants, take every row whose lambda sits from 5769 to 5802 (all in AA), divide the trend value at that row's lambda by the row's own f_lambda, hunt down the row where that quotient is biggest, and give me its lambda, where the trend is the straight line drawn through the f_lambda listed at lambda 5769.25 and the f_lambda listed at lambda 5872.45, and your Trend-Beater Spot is 5783.88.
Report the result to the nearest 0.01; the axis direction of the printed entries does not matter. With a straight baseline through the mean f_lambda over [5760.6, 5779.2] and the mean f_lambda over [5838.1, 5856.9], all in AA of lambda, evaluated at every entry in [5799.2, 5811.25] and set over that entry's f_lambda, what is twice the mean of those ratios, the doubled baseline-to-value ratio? 1.97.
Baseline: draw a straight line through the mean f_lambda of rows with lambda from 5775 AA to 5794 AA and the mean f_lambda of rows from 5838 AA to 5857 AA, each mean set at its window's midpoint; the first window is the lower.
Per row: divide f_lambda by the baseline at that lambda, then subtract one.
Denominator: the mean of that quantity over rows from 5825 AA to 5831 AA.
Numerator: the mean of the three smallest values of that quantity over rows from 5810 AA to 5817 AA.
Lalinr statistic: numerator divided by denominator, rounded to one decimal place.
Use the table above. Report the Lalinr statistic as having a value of -0.5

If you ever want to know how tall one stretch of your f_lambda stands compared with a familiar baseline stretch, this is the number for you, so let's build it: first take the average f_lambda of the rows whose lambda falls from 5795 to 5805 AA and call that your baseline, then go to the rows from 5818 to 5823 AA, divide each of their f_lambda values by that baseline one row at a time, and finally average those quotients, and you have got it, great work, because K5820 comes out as 1.07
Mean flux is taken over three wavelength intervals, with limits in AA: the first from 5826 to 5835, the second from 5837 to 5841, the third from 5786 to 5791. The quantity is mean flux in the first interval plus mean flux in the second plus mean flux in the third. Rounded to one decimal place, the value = 48.3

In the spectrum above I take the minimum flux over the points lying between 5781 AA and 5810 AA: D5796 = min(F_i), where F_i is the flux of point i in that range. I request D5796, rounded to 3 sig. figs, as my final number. 13.9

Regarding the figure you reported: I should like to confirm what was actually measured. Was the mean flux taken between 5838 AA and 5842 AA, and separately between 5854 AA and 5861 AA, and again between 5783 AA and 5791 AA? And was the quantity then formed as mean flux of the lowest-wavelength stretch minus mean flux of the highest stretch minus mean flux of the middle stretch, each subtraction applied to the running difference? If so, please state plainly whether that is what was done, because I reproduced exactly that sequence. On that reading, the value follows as -16.2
